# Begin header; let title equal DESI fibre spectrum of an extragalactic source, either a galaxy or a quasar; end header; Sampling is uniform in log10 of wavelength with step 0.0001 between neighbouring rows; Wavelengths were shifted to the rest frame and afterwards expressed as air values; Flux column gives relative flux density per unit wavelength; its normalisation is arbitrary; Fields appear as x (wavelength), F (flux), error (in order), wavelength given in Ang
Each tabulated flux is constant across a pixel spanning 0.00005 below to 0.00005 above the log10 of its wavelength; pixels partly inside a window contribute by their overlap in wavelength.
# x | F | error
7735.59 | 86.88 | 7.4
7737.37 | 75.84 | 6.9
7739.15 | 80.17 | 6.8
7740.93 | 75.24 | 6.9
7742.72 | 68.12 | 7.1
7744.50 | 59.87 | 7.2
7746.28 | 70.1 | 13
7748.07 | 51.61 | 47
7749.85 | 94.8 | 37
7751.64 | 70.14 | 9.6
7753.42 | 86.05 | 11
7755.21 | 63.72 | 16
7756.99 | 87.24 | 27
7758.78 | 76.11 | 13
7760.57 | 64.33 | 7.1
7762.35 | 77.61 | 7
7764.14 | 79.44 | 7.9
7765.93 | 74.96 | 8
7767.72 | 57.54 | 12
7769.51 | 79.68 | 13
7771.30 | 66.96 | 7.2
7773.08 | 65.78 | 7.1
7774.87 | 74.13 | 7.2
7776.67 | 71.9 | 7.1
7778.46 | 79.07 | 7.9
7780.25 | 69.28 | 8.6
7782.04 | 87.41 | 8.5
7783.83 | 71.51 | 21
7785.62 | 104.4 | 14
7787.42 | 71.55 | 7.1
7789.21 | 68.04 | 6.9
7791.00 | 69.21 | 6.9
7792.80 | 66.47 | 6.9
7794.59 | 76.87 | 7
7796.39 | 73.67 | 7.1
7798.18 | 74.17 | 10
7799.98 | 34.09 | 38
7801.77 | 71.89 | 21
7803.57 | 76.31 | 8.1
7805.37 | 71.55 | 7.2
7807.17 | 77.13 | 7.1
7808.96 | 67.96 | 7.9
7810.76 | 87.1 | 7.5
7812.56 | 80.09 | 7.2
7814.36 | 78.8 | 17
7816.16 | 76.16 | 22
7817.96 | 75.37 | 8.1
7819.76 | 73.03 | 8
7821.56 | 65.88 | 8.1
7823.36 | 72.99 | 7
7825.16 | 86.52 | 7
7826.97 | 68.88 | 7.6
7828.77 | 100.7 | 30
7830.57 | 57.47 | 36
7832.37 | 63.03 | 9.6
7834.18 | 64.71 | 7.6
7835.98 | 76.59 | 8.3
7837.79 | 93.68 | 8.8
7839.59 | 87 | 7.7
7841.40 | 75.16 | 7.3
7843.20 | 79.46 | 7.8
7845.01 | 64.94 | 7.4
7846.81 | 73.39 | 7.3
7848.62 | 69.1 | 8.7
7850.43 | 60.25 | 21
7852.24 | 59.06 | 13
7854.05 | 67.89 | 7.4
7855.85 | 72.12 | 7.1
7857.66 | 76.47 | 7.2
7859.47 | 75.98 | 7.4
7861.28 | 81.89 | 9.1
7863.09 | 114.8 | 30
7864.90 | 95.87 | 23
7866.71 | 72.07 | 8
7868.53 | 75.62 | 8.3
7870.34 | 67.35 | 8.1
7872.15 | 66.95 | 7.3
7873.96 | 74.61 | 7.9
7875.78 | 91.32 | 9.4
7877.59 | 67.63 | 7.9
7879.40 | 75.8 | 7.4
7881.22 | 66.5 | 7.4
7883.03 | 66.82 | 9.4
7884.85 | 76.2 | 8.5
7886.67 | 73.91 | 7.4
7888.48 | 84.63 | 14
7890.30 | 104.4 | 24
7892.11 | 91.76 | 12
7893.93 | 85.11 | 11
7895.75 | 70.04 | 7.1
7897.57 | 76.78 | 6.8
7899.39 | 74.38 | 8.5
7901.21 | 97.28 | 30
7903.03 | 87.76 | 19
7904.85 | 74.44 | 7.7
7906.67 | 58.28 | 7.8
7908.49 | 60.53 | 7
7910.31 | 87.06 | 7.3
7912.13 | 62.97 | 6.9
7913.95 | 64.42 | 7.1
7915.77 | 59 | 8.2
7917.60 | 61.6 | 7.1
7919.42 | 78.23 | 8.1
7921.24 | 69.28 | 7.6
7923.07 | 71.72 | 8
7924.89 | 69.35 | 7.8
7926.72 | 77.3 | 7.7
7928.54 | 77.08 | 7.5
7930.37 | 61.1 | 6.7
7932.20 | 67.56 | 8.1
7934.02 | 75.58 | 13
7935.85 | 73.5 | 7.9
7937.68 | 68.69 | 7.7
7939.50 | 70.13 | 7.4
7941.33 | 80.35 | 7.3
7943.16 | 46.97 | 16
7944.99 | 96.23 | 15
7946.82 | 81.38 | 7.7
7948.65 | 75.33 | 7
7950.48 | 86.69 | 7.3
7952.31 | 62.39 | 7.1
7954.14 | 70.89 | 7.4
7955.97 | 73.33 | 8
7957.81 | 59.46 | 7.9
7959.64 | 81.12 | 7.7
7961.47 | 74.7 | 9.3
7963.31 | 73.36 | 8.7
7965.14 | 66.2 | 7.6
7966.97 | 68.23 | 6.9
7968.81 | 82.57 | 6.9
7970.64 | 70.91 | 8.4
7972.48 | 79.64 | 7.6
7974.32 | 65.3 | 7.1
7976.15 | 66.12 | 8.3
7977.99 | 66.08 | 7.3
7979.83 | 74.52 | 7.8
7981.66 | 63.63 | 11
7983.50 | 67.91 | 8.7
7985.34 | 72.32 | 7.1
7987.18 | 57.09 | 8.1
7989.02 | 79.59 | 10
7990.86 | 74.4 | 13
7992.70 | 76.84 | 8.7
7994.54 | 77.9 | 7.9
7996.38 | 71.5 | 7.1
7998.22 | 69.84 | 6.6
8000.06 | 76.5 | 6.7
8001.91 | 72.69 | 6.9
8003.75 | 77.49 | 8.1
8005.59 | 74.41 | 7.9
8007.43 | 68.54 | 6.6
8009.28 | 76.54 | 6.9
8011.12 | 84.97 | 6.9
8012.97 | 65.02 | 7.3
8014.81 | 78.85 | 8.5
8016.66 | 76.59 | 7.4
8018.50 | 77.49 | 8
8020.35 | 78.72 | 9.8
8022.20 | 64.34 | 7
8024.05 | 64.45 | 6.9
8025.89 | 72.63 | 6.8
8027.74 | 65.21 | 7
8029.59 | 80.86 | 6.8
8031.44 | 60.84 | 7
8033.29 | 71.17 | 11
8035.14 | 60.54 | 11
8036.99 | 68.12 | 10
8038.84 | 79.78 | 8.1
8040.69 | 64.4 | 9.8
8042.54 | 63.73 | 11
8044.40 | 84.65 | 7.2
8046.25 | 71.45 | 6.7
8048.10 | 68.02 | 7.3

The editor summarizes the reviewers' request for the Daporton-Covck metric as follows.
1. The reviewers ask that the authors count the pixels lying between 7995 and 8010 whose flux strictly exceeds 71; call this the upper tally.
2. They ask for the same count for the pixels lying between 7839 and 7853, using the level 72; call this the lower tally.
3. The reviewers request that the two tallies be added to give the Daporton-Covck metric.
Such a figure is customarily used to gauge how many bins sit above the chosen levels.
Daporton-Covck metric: 10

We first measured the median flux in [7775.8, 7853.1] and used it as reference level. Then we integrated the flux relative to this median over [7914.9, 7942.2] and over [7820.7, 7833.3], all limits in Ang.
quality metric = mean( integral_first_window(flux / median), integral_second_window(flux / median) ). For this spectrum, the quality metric 20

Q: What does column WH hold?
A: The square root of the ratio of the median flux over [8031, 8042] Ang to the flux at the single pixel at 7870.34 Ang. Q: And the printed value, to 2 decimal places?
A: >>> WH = 0.99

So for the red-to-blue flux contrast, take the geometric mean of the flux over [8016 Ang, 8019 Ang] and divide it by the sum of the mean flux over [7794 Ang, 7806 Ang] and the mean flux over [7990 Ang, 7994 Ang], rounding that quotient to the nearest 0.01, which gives 0.54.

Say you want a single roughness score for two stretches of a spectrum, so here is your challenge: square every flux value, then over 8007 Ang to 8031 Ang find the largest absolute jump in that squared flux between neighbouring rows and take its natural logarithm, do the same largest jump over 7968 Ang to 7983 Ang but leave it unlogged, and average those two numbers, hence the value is 1043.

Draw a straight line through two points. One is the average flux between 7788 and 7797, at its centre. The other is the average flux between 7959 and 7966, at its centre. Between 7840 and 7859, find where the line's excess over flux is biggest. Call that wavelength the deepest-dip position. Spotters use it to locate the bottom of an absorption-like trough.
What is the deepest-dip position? 7852.24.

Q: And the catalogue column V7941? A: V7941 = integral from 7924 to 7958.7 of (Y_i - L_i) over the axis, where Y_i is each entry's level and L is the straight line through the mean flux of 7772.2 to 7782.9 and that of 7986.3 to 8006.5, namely -51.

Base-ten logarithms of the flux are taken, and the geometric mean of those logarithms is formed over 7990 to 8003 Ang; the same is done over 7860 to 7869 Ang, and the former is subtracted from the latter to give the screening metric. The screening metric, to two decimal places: 0.07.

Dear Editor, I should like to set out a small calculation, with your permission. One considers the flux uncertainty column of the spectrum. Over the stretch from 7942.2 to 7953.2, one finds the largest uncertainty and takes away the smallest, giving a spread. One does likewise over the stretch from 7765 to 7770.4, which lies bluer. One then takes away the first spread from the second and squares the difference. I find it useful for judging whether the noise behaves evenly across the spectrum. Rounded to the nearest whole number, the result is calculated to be 16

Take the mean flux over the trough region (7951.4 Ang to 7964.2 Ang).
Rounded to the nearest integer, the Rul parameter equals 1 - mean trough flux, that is -70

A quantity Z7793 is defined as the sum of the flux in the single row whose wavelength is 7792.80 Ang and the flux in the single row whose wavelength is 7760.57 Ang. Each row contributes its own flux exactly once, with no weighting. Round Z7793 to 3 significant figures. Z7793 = 131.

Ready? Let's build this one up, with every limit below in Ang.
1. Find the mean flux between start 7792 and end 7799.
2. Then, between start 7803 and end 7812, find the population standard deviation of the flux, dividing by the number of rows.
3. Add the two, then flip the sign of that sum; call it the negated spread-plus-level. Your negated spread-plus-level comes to -79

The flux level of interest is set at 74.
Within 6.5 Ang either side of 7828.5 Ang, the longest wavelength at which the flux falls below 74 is 7834.18 Ang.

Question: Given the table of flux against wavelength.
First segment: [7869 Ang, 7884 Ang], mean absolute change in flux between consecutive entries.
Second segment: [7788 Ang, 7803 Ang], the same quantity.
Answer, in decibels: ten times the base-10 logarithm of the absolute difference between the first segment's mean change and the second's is 6.3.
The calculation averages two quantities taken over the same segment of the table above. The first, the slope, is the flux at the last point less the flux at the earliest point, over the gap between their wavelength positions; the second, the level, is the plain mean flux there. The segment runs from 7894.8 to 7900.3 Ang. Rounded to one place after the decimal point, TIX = 37.5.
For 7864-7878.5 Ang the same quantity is 37.1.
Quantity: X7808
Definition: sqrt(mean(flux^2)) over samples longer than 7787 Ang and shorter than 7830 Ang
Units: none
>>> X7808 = 74.4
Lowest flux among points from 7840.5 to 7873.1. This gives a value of 59.06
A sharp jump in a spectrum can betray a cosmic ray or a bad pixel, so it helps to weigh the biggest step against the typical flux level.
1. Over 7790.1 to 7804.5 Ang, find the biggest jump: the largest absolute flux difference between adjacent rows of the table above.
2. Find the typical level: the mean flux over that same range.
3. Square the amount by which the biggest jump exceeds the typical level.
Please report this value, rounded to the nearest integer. 770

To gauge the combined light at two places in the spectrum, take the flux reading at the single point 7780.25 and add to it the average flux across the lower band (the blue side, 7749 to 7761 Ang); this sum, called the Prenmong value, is 147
